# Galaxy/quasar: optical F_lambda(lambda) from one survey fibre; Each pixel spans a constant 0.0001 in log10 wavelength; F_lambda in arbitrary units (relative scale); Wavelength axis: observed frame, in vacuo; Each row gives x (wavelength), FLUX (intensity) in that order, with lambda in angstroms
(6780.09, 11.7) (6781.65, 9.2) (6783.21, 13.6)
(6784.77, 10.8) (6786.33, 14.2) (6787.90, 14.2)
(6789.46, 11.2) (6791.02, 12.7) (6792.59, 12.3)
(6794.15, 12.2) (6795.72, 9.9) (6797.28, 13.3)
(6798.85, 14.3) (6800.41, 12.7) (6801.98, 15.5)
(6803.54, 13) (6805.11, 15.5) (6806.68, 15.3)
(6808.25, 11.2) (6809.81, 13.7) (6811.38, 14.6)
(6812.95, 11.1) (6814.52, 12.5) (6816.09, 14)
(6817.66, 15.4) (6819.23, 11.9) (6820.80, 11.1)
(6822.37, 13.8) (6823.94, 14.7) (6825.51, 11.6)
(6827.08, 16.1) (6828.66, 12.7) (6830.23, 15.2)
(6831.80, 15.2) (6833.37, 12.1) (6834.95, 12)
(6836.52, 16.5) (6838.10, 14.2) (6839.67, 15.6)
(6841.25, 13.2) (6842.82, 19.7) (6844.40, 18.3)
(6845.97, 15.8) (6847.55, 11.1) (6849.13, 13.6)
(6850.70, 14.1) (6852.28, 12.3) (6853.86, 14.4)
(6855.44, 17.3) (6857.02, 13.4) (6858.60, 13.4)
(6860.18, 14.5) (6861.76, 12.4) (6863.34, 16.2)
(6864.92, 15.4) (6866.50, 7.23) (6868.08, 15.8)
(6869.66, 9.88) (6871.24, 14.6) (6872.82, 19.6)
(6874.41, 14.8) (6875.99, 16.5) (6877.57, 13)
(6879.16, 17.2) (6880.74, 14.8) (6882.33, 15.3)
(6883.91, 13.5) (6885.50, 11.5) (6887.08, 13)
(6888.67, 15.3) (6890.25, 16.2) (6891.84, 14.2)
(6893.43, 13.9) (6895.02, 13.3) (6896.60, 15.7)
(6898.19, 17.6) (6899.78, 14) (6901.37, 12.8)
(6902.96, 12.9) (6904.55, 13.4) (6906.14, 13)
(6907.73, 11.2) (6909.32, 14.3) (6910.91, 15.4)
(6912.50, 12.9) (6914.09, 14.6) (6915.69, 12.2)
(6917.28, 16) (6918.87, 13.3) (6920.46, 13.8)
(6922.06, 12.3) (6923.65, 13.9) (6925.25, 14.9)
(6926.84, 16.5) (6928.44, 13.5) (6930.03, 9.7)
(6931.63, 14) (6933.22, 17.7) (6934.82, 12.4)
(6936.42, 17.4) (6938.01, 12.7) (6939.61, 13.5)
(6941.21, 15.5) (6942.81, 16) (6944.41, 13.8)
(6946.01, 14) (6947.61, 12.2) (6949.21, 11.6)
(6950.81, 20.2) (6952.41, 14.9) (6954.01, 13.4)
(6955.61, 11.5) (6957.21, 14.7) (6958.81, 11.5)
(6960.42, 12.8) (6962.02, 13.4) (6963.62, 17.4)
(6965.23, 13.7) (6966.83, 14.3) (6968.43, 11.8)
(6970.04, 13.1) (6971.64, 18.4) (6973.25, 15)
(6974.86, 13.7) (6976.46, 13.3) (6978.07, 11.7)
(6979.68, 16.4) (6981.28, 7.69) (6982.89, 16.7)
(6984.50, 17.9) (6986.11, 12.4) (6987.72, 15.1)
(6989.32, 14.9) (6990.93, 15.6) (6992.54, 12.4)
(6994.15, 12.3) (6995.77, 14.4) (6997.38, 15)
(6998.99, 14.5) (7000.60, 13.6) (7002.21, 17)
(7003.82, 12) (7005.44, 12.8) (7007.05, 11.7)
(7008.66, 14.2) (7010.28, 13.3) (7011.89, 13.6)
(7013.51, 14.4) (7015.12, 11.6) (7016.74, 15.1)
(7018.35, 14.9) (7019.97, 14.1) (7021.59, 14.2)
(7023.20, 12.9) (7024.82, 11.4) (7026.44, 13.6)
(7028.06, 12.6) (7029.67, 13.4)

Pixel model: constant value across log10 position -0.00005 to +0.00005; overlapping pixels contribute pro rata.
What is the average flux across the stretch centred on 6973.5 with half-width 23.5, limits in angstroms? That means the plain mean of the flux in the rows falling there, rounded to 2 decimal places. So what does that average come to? 14.16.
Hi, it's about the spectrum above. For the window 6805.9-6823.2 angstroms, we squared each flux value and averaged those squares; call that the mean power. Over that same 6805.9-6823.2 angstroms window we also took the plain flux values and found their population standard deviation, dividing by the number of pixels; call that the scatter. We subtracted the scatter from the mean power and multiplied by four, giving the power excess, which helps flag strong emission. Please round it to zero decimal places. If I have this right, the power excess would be 695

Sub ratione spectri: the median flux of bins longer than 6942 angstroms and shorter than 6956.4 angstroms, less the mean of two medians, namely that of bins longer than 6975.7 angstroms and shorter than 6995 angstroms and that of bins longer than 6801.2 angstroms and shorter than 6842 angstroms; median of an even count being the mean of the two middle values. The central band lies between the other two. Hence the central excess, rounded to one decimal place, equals -0.2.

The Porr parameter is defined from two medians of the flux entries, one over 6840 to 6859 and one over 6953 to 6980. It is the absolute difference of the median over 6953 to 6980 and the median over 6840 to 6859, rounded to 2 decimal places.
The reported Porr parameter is 0.45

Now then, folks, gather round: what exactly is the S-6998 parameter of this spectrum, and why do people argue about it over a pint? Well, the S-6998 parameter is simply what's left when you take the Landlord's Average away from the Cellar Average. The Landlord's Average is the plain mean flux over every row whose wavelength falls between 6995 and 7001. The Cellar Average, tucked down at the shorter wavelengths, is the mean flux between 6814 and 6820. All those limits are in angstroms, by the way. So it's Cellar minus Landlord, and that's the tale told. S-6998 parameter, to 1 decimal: -0.9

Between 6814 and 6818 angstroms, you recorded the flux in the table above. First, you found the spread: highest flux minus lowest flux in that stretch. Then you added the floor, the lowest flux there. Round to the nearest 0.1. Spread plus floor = 15.4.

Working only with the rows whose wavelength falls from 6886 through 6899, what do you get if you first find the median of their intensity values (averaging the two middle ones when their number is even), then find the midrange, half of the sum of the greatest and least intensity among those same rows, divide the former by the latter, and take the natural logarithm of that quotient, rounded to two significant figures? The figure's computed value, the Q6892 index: -0.037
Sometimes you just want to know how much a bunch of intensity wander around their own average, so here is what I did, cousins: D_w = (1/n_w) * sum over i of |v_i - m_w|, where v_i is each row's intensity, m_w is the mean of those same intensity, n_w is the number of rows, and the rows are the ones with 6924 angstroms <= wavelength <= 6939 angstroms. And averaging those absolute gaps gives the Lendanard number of 2.06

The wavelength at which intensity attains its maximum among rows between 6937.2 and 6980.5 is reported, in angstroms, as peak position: 6950.81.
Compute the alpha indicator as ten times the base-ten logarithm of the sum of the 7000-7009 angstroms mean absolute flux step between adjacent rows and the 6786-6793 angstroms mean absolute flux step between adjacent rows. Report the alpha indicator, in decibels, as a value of 5.8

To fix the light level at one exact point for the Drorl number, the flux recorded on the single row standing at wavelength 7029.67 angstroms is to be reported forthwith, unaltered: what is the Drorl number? 13.4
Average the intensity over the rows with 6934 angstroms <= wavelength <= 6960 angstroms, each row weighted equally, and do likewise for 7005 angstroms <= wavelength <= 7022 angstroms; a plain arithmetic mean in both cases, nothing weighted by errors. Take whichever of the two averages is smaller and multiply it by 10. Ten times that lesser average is 136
